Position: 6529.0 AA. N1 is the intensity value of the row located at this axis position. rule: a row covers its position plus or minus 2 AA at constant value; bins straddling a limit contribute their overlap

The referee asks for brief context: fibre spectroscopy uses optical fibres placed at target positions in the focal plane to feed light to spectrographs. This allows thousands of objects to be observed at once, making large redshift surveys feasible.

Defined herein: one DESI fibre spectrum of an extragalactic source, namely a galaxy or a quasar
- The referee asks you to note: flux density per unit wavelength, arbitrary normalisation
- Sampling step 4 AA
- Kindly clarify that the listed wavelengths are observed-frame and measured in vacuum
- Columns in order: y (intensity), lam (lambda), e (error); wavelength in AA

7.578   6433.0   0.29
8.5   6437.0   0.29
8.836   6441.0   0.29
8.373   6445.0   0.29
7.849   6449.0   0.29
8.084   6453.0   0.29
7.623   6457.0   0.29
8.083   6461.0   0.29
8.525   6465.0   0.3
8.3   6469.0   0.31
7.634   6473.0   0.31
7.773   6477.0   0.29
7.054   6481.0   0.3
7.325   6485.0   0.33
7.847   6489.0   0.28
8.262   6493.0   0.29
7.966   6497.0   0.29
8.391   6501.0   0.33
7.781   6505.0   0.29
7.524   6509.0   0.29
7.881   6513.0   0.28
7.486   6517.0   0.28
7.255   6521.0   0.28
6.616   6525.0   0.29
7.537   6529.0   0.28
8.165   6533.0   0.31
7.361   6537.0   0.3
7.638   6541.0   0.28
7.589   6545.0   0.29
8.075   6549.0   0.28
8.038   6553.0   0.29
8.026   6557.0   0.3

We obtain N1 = 7.537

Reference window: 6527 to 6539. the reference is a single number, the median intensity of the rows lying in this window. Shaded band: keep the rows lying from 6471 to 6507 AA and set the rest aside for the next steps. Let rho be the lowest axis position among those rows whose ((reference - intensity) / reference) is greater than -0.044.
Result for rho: 6473.0 AA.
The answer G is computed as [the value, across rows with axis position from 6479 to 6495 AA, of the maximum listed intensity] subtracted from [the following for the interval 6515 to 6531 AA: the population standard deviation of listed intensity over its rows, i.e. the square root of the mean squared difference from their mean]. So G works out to -7.90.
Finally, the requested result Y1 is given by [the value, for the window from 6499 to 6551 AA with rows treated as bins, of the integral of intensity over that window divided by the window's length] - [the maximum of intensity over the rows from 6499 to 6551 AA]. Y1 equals -0.75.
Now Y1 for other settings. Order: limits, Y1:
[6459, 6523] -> -0.71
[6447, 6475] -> -0.51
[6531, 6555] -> -0.35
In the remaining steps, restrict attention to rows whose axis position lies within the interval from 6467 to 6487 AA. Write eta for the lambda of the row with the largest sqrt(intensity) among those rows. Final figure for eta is 6469.0 AA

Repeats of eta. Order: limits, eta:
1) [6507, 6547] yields 6533.0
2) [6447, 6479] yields 6465.0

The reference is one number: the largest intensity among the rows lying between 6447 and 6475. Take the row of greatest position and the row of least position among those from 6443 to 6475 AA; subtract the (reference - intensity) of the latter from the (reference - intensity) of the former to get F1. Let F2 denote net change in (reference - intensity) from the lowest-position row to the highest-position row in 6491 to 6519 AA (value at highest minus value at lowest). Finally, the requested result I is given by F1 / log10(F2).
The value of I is -6.7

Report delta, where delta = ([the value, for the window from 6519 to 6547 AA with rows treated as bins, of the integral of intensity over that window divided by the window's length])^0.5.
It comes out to 2.73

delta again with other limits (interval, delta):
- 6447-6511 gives 2.81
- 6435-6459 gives 2.87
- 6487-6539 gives 2.77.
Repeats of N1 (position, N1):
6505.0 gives 7.781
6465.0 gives 8.525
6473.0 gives 7.634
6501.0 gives 8.391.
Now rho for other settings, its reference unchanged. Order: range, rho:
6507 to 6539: 6509.0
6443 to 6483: 6449.0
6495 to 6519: 6505.0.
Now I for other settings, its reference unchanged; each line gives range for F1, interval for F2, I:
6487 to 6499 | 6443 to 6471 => 0.1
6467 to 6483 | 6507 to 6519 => -0.9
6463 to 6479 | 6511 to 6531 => -1.6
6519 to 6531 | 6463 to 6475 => 5.6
